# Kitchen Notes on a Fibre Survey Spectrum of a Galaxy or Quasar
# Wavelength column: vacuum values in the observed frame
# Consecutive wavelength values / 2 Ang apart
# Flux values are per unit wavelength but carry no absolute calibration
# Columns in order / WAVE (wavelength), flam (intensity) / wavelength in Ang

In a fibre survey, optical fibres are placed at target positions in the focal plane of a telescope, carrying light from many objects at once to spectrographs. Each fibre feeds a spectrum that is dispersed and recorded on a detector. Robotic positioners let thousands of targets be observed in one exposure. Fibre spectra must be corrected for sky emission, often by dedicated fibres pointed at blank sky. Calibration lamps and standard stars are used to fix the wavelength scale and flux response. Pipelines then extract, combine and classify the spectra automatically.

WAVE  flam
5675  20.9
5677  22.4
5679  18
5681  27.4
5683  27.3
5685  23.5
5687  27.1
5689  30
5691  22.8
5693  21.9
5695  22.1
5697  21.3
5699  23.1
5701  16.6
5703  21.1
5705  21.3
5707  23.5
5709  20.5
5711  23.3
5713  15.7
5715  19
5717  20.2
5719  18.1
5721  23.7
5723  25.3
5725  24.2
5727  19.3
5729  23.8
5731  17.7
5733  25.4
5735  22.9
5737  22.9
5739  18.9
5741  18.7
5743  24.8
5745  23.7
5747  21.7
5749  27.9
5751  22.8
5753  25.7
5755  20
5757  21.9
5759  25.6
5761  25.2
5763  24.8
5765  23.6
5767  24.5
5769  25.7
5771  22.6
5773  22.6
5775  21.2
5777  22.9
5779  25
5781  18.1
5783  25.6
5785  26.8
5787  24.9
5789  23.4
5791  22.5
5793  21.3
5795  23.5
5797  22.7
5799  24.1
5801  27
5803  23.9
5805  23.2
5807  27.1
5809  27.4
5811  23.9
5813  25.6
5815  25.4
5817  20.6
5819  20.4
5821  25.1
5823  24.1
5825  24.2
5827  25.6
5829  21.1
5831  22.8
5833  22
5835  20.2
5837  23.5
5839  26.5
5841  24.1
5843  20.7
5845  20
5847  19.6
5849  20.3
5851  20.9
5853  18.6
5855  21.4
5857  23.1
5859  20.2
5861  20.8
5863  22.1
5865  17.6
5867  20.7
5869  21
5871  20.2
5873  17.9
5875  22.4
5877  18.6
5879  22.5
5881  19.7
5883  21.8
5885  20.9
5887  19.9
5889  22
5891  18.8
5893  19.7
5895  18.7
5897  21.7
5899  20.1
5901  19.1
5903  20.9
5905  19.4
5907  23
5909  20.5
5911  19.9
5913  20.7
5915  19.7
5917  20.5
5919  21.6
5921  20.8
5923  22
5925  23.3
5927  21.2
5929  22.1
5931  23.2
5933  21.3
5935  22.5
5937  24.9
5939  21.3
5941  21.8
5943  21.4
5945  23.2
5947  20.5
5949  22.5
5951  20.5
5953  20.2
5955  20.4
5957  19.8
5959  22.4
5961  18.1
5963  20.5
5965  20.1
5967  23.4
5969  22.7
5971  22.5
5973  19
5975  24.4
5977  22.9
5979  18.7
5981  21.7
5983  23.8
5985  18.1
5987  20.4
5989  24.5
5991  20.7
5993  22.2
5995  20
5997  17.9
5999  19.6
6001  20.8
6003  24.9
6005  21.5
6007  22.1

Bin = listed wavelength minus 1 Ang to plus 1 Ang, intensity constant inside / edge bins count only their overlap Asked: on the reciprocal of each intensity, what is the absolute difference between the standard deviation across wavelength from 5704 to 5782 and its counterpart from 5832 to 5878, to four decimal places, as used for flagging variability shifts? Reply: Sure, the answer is 0.0016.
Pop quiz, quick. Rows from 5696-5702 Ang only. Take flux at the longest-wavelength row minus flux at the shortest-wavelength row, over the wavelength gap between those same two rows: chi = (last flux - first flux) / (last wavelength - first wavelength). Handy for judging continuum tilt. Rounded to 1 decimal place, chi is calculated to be -1.2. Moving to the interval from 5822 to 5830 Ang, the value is -0.5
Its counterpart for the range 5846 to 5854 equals -0.2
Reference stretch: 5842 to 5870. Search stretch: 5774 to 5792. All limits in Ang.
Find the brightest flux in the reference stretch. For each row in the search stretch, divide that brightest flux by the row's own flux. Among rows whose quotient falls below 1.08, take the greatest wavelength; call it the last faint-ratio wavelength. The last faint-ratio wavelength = 5791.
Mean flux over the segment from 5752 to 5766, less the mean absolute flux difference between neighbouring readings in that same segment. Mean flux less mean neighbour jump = 22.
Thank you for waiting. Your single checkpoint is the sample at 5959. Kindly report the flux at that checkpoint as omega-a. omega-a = 22.4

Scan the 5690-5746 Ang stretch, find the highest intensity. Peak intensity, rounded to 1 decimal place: 25.4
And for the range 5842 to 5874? 23.1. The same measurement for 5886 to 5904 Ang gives 22.0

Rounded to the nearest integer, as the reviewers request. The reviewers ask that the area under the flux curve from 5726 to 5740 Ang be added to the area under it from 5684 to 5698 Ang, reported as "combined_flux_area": 639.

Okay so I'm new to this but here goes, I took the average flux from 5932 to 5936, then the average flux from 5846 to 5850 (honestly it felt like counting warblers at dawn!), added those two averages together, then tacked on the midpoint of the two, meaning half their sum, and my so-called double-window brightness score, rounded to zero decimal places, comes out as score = 63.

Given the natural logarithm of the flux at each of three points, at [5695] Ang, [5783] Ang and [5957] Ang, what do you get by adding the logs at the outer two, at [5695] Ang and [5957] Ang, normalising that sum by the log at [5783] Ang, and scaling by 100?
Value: 188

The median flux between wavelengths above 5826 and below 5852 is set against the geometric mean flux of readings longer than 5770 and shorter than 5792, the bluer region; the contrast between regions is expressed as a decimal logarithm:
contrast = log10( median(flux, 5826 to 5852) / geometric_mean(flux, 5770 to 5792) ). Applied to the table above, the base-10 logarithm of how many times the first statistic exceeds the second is -0.040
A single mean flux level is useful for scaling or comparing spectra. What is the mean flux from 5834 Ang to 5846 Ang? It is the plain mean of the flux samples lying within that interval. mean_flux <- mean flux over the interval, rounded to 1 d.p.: 22.5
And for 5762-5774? 24.0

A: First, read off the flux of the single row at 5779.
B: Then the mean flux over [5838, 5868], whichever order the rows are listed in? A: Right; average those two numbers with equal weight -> 23.1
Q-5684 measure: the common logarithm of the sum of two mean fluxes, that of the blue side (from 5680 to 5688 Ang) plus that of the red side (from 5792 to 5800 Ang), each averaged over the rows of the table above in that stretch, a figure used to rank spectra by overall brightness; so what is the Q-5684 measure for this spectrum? 1.692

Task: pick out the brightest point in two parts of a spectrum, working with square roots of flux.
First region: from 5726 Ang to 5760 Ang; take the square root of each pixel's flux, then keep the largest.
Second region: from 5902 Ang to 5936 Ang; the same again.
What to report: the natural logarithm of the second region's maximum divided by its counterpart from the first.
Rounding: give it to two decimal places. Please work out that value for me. -0.09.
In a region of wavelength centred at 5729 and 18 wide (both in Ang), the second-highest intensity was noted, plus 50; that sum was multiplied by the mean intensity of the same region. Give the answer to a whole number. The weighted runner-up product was 1717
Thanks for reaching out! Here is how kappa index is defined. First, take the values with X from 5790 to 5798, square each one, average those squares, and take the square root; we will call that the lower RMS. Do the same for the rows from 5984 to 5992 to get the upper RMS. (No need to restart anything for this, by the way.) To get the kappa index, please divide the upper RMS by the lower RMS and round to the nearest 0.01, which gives 0.94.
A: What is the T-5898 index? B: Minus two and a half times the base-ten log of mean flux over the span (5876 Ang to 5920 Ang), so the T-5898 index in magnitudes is -3.28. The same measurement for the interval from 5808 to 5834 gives -3.44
